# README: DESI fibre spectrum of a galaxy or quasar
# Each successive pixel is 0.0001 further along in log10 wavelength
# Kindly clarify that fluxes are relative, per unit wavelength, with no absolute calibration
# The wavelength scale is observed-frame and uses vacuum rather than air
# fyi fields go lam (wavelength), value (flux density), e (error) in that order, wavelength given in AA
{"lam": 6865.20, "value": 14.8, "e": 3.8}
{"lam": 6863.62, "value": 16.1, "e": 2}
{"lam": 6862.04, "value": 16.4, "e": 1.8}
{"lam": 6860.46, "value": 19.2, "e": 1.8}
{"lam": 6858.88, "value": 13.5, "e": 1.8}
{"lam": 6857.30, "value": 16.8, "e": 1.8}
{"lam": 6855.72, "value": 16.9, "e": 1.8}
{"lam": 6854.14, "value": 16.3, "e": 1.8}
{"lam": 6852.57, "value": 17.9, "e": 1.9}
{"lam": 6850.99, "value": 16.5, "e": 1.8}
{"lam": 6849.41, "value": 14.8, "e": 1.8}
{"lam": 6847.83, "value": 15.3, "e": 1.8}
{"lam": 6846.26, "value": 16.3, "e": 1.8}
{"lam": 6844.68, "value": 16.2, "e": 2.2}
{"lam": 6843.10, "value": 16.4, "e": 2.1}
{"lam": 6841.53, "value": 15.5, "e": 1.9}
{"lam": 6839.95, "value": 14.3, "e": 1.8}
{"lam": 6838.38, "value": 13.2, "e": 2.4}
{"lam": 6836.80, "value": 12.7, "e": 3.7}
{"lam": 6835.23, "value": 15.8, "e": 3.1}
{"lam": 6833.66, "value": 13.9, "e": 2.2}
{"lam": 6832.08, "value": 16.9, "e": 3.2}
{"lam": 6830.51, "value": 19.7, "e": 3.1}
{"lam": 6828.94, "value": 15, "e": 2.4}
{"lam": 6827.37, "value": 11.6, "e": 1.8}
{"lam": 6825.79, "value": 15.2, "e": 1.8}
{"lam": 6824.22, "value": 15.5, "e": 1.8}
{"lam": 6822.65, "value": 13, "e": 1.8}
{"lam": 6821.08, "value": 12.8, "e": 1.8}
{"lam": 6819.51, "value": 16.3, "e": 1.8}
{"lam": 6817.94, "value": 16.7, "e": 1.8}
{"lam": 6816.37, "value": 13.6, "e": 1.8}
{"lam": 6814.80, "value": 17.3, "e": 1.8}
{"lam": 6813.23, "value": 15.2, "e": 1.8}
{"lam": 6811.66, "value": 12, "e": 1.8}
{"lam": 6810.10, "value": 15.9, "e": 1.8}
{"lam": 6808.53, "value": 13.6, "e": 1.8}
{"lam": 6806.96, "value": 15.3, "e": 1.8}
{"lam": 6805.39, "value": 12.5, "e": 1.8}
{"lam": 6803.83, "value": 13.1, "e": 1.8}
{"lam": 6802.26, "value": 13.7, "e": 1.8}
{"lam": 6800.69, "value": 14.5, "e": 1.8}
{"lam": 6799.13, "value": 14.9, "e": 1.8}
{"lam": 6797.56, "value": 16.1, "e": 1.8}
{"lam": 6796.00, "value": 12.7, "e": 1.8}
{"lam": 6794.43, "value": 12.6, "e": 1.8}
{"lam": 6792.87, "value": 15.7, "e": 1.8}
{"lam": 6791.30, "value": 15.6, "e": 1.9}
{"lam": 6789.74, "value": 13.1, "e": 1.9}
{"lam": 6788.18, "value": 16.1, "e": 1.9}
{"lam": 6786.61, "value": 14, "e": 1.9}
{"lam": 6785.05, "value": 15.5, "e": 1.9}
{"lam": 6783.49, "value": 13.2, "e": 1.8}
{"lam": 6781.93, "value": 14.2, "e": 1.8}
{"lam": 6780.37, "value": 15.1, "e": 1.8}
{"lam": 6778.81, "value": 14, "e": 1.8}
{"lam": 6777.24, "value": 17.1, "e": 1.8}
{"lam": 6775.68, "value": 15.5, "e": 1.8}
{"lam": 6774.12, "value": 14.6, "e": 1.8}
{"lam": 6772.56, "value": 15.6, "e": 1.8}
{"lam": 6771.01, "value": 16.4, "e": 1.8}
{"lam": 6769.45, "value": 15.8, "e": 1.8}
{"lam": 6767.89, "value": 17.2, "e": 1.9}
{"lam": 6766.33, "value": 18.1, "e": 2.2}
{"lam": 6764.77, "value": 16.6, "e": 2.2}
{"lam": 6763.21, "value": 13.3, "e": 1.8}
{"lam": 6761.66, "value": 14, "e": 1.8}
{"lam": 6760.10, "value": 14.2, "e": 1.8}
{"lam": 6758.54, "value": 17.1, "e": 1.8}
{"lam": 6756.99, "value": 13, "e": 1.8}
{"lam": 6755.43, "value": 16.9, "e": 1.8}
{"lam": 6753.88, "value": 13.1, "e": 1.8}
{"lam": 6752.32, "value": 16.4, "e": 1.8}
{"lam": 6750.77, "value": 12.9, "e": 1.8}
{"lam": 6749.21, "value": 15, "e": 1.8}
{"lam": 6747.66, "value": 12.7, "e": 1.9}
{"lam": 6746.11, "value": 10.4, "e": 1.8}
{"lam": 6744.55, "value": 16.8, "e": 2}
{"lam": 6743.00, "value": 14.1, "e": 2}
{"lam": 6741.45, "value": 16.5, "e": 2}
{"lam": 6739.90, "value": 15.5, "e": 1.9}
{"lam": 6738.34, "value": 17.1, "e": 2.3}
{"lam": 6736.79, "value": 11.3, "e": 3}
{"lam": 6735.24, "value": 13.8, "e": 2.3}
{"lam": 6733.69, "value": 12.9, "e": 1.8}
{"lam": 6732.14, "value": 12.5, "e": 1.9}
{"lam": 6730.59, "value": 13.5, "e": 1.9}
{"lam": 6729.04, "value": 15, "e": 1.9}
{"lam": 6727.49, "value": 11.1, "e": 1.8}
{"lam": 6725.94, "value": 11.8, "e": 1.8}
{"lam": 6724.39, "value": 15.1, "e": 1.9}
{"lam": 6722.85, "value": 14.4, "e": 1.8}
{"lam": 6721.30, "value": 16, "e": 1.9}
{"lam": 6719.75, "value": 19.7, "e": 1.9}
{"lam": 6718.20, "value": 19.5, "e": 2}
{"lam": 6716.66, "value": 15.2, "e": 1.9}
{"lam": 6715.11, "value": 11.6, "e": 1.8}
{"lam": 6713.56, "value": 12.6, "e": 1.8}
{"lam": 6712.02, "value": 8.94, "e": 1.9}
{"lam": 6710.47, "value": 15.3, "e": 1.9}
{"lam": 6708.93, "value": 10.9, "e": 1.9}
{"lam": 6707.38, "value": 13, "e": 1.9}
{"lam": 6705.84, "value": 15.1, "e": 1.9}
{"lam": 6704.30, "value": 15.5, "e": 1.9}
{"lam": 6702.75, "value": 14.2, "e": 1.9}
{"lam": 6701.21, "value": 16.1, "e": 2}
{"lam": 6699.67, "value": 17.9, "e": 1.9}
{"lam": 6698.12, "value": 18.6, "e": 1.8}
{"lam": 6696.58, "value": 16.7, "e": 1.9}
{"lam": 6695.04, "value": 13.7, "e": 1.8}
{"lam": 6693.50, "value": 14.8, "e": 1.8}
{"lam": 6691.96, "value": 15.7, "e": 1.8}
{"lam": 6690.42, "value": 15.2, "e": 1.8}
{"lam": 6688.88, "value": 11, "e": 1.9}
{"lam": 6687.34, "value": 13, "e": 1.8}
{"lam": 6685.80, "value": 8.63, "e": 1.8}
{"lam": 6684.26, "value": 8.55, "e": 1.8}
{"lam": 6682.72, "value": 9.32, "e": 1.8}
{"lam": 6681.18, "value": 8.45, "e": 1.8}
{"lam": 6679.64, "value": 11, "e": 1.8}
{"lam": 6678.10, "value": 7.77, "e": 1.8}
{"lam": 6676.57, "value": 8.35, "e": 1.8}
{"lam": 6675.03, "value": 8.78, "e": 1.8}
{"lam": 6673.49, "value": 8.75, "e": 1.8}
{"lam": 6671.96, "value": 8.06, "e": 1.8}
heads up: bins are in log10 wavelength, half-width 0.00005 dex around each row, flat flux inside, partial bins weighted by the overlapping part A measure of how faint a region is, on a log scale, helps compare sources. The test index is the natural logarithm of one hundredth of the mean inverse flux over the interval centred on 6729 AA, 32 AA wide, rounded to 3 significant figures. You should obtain -7.26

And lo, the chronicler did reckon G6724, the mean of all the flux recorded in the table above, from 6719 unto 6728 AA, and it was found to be 15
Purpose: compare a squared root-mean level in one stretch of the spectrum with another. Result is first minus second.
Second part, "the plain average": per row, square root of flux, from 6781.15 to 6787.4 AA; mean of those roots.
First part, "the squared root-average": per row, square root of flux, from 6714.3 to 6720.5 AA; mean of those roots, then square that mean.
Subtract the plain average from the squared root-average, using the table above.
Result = 12.5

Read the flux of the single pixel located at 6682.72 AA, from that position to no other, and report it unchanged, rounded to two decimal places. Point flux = 9.32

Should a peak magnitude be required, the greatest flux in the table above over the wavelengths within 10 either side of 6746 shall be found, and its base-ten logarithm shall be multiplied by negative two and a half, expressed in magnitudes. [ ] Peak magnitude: -3.08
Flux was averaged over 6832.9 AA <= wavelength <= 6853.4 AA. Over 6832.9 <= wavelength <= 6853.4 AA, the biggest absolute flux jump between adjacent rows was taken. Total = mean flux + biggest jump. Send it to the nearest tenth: 18.4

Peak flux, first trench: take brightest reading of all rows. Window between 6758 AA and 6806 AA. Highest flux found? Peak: 18.1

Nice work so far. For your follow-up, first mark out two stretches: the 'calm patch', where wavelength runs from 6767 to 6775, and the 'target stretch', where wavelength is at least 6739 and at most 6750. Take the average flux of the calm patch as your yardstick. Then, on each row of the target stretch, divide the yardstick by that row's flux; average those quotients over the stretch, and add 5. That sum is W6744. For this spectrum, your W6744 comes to 6.13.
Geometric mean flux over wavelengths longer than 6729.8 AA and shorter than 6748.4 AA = 13.8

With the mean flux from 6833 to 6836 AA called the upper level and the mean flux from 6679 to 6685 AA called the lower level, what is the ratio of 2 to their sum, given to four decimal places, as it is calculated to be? 0.0827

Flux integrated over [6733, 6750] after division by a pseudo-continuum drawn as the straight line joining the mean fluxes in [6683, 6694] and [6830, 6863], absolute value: 18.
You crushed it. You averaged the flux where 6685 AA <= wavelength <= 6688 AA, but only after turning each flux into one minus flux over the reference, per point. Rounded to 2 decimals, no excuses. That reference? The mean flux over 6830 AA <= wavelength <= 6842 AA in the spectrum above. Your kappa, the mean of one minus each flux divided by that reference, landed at 0.29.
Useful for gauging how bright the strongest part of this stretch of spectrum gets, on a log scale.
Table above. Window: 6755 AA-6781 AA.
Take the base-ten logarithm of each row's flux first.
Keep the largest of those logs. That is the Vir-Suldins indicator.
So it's 1.26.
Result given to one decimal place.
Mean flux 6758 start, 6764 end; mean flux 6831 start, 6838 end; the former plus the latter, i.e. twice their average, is 29.5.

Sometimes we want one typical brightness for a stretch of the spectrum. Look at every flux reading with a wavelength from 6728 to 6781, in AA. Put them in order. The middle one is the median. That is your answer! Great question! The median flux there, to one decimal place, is 15.0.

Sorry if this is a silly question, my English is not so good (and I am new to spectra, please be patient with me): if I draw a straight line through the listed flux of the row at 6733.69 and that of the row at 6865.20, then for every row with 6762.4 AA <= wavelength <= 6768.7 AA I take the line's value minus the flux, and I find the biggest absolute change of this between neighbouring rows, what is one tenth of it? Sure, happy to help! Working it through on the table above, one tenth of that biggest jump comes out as 0.33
